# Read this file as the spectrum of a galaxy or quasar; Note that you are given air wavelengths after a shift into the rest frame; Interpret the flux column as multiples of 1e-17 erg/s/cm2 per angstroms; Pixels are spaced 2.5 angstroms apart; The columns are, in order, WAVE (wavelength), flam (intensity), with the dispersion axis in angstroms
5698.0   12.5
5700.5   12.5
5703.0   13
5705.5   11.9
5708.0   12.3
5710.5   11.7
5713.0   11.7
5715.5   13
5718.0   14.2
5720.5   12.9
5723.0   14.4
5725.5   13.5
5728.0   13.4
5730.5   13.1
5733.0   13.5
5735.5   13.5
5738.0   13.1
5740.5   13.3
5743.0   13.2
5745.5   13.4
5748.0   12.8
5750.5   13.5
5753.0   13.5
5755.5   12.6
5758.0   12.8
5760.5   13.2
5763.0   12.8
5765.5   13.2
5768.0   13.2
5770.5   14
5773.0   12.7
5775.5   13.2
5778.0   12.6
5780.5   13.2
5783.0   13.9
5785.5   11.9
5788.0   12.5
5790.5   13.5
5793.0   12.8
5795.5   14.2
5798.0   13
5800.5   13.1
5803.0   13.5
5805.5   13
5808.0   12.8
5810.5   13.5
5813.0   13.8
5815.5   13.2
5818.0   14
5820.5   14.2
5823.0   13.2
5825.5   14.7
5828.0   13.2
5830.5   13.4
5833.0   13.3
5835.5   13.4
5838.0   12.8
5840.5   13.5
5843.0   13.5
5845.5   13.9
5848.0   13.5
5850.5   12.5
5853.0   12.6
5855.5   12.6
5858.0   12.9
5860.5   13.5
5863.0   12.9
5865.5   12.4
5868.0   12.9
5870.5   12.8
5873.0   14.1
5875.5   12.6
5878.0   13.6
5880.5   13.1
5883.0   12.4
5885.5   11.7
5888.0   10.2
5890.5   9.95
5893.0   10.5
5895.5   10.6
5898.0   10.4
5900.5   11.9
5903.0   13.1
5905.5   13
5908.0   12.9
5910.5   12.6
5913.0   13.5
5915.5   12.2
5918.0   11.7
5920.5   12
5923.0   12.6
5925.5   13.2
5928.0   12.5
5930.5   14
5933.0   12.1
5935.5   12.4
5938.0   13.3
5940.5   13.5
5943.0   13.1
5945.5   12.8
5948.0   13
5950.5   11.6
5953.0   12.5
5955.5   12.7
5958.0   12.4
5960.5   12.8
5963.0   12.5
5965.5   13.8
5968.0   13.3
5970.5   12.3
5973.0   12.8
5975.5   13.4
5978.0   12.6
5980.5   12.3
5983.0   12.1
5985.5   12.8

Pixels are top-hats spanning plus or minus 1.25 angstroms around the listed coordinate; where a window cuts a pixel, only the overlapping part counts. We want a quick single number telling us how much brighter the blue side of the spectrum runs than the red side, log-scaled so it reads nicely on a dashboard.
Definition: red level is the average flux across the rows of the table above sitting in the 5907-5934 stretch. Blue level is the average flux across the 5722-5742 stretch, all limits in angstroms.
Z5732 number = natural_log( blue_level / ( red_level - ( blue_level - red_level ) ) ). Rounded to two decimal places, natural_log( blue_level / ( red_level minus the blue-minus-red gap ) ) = 0.13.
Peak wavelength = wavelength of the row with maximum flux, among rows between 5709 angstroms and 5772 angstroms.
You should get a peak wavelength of 5723.0 angstroms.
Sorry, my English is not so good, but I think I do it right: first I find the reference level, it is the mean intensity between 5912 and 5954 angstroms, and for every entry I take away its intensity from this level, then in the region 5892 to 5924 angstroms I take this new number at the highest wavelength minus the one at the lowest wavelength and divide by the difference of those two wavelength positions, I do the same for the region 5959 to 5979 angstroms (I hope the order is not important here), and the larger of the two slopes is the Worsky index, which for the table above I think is 0.011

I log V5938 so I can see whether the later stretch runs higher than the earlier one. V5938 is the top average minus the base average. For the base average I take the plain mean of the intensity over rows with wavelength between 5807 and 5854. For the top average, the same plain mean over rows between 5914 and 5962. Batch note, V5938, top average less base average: -0.77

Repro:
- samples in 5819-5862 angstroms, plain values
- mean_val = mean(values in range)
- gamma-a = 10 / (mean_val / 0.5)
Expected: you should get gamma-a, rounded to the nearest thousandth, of 0.375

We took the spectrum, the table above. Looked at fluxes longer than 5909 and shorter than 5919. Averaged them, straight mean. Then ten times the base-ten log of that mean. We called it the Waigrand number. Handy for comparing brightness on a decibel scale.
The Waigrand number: 11.0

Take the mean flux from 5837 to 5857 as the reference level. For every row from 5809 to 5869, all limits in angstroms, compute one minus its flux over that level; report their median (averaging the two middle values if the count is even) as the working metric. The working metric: -0.018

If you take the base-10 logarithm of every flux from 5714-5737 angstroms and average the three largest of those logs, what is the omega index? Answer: 1.15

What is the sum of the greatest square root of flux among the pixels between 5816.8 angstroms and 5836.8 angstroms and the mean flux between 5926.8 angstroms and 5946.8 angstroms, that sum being 16.8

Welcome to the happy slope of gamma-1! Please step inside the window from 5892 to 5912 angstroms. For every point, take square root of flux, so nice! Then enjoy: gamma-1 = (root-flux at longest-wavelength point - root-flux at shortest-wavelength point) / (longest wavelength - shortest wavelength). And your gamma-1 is 0.018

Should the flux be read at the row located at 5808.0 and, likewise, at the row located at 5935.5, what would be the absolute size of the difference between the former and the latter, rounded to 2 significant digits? 0.40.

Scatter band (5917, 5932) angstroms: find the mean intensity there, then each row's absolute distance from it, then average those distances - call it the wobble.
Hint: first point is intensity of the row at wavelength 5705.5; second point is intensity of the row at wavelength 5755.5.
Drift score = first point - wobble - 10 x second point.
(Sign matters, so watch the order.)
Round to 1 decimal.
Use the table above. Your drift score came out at -114.7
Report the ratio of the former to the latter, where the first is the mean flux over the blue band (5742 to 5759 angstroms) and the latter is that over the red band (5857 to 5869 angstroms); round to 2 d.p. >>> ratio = 1.02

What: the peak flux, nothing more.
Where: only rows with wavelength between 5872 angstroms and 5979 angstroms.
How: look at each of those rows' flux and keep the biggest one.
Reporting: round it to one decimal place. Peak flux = 14.1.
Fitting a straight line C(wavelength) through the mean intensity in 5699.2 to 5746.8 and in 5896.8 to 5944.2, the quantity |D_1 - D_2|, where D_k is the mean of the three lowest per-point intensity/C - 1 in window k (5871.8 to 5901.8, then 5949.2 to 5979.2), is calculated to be 0.16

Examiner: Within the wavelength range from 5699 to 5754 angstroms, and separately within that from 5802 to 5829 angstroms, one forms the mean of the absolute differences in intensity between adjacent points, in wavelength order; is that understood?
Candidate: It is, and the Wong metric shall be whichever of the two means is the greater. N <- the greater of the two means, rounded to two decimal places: 0.73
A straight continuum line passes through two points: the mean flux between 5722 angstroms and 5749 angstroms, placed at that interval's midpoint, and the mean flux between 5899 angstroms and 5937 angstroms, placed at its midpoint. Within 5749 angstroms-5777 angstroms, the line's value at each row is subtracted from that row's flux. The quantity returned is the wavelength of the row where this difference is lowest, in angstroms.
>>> 5755.5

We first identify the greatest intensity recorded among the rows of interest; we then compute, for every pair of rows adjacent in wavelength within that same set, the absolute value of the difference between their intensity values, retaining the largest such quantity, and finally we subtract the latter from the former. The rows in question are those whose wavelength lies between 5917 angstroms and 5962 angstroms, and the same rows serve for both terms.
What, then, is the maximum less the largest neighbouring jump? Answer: 12.1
